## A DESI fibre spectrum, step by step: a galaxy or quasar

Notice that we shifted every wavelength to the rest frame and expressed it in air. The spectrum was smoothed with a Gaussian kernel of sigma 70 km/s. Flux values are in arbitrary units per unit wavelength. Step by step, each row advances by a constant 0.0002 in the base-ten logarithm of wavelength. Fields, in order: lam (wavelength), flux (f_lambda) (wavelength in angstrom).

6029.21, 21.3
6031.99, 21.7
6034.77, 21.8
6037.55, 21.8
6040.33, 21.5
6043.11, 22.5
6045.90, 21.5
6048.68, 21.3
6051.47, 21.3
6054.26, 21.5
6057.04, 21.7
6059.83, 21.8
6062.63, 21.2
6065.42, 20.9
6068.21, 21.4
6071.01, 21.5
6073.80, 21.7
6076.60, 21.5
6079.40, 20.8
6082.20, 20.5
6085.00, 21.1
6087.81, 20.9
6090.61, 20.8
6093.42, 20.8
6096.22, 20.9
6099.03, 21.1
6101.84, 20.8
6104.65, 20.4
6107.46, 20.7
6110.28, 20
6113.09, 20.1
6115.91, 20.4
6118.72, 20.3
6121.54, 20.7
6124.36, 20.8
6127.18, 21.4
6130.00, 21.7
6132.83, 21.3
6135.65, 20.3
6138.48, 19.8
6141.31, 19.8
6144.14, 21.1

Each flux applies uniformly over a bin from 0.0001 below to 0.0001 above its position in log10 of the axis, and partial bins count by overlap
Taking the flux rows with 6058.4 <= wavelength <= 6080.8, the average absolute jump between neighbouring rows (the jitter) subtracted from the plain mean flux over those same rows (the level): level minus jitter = 21.0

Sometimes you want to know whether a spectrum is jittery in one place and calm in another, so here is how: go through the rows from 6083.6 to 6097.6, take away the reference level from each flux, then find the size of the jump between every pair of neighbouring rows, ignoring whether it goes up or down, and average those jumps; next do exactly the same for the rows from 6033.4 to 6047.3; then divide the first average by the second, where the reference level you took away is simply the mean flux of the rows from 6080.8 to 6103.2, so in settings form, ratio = 0.2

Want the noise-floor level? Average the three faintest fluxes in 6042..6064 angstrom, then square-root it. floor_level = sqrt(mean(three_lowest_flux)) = 4.61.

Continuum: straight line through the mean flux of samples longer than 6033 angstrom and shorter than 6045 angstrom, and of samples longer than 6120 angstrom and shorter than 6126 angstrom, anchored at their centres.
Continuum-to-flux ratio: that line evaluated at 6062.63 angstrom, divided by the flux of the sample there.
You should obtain 1.02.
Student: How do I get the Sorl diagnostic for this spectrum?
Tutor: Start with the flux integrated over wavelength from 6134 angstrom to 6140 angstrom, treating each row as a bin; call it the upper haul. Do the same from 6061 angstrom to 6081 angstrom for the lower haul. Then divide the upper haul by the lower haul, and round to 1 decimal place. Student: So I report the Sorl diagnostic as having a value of 0.3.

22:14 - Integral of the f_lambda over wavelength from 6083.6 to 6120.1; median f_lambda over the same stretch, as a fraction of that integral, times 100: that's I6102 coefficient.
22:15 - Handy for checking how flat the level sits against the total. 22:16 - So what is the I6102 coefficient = 2.76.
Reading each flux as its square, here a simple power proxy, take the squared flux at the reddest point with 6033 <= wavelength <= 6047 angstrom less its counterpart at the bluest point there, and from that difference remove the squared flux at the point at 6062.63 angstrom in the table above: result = -462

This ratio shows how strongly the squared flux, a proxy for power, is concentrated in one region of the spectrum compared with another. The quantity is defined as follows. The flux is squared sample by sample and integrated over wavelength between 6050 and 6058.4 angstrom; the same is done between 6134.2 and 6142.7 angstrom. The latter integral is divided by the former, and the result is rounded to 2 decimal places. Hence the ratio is 0.87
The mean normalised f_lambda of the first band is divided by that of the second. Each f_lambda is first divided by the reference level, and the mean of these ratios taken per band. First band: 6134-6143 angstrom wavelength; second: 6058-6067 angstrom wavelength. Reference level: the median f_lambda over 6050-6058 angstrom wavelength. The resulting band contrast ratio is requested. 0.94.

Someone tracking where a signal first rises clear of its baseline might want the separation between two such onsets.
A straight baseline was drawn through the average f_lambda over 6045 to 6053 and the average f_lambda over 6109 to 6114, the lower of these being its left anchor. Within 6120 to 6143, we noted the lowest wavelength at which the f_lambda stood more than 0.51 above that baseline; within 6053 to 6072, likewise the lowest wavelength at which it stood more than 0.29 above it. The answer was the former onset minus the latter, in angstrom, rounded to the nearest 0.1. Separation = 64.5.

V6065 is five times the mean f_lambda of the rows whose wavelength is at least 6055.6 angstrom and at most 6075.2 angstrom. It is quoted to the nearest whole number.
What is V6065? 107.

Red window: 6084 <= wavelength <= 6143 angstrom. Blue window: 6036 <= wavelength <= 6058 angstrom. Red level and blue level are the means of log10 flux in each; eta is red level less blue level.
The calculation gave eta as -0.020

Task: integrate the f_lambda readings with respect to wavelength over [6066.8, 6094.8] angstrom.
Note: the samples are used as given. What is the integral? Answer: 591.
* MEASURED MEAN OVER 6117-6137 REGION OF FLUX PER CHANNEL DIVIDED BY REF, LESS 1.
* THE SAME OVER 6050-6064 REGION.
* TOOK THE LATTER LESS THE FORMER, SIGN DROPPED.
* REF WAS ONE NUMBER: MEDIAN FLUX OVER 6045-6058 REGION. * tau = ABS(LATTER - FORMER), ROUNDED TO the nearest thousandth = 0.027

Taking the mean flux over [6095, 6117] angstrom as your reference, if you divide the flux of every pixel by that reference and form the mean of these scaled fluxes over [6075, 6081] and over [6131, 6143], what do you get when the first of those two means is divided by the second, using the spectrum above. 1.04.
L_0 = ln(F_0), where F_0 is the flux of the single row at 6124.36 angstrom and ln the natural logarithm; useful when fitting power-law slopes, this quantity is 3.03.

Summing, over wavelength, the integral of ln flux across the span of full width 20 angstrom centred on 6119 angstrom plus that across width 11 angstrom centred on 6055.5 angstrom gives 94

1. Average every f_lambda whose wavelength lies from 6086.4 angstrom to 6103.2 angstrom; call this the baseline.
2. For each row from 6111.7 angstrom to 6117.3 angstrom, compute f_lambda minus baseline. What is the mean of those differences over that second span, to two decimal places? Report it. -0.63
